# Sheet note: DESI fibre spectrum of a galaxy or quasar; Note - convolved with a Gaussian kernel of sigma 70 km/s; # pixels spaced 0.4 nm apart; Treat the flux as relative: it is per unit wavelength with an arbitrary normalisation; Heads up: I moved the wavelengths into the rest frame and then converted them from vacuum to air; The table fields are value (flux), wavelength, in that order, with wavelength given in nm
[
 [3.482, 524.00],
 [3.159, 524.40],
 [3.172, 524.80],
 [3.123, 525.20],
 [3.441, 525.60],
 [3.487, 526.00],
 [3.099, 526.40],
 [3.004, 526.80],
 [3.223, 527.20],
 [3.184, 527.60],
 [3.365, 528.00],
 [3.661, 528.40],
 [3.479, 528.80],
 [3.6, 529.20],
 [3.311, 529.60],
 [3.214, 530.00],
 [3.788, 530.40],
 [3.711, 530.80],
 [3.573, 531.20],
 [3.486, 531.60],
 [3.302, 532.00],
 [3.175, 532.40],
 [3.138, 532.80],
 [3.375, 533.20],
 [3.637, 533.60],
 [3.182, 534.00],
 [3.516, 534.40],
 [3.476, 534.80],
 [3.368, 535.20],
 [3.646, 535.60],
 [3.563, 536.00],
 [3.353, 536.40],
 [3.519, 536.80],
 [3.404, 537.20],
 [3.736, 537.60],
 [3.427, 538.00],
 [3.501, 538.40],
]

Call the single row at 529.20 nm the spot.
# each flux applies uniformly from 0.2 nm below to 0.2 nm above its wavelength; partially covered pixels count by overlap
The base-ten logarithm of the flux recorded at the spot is 0.56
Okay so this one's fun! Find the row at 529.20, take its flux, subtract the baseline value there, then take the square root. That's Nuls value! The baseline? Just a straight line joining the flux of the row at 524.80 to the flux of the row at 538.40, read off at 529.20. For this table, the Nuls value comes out 0.57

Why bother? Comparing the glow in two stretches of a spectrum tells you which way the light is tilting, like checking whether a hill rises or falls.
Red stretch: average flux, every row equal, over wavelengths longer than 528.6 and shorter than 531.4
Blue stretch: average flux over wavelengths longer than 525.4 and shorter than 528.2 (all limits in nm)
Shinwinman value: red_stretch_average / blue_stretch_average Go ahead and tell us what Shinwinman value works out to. 1.08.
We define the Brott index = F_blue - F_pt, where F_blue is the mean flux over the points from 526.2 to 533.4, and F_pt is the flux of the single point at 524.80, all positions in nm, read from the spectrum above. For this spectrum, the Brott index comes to 0.20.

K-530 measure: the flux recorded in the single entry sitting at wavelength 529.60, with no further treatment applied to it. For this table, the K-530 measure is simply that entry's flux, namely 3.311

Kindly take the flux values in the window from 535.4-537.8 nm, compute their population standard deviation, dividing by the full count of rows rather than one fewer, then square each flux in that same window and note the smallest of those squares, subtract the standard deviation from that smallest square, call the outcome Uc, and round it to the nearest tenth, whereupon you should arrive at 11.1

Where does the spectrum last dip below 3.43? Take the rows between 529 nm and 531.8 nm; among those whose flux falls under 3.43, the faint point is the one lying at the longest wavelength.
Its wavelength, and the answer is 530.00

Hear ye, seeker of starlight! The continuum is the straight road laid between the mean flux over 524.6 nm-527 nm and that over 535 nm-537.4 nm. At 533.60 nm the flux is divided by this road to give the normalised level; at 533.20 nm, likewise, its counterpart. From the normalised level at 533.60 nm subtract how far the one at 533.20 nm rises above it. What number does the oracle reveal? 1.14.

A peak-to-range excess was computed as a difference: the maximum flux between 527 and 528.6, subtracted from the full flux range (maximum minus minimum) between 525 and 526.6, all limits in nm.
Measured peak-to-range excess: -3.27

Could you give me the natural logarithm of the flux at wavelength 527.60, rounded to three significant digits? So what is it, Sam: 1.16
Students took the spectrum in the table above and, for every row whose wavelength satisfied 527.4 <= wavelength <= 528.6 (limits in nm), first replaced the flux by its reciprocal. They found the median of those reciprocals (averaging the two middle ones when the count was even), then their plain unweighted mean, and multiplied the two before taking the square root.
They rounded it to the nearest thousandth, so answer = 0.296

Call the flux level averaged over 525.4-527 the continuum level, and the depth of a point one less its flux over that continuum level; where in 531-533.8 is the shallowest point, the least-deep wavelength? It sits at 533.60 nm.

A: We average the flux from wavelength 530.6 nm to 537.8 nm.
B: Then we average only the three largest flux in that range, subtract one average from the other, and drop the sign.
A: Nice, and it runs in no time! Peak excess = 0.24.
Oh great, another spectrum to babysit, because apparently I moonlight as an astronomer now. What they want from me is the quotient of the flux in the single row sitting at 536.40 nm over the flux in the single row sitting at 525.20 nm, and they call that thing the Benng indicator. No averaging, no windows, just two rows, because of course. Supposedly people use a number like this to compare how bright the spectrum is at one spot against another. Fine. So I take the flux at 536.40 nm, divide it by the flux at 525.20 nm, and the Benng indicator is 1.07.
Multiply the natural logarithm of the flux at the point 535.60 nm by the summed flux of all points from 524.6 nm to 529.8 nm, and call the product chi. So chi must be 56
